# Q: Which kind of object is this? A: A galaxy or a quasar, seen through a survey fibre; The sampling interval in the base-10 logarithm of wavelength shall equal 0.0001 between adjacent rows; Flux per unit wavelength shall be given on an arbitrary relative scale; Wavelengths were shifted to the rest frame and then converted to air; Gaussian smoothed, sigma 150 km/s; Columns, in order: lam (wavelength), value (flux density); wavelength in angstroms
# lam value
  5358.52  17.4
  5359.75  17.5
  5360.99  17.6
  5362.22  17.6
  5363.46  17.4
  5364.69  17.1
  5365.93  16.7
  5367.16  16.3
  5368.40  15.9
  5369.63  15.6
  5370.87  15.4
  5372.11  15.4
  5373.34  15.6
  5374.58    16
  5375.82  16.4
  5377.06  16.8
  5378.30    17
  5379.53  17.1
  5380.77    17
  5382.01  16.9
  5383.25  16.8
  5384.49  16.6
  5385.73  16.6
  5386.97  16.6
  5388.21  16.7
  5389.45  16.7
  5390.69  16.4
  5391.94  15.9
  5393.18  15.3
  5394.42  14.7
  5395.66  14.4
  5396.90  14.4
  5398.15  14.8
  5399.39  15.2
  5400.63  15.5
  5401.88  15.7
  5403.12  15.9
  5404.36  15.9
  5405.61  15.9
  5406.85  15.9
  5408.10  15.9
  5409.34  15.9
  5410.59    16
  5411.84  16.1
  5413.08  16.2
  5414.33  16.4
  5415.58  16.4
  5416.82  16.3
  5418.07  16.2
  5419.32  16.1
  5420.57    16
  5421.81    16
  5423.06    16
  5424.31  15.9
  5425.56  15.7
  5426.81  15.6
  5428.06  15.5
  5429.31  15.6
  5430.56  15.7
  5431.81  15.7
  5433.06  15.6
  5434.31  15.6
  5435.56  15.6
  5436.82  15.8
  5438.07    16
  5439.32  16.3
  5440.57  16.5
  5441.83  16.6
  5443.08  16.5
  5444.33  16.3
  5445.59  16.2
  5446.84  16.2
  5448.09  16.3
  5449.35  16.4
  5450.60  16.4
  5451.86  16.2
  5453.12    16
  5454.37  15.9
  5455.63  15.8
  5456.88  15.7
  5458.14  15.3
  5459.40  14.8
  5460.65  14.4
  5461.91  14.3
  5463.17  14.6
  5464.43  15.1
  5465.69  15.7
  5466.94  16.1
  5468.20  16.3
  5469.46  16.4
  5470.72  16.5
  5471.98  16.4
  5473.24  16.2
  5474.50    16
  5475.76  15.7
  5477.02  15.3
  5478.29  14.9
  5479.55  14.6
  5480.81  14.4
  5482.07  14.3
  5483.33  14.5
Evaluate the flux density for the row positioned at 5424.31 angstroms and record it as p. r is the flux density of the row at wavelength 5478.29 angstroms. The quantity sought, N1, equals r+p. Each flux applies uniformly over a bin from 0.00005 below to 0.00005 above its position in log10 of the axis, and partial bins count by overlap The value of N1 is 30.8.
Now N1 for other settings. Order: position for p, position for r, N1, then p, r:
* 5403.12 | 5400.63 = 31.4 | 15.9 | 15.5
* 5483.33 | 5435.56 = 30.1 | 14.5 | 15.6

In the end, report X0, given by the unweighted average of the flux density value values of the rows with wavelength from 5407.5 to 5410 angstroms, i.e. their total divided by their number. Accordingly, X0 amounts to 15.9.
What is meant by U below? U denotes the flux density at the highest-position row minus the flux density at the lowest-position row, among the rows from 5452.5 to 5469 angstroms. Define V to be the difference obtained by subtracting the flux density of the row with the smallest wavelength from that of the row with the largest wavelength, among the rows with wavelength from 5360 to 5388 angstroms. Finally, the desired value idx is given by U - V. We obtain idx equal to 1.3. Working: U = 0.3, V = -1.00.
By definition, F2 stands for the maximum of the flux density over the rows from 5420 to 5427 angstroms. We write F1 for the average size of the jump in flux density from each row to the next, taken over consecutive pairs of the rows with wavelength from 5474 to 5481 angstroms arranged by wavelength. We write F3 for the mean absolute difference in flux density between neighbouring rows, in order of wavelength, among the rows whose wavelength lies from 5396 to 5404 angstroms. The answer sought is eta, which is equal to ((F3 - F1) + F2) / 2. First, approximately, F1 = 0.32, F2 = 16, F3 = 0.30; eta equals 8.0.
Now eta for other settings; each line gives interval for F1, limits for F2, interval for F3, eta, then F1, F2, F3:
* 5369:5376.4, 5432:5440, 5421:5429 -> 8.1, 0.24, 16.3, 0.10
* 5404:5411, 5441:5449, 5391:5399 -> 8.5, 0.02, 16.6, 0.38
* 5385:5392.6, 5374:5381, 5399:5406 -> 8.5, 0.18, 17.1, 0.14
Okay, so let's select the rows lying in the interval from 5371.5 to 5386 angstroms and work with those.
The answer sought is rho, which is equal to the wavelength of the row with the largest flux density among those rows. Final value 5379.53 angstroms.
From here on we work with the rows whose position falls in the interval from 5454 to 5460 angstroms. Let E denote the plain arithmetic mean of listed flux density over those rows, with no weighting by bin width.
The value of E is 15.5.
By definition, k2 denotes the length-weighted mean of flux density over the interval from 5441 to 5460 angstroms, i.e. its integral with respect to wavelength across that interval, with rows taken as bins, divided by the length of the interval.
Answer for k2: 16.0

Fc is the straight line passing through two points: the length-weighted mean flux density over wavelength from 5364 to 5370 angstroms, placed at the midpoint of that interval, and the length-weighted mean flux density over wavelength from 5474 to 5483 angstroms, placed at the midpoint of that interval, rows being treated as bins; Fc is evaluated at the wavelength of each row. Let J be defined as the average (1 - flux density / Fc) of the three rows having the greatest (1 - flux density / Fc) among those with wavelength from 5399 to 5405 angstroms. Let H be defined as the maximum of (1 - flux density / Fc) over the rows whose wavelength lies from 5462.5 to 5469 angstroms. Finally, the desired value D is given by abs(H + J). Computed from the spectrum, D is 0.070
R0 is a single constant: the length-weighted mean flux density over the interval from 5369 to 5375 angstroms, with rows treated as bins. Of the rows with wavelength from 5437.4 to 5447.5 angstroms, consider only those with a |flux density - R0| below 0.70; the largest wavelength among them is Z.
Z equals 5446.84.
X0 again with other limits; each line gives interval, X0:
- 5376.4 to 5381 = 17.0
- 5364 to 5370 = 16.3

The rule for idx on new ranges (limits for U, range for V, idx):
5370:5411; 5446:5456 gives 1.0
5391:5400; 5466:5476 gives -0.3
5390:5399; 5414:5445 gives -1.5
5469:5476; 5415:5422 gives -0.3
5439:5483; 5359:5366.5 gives -1.2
